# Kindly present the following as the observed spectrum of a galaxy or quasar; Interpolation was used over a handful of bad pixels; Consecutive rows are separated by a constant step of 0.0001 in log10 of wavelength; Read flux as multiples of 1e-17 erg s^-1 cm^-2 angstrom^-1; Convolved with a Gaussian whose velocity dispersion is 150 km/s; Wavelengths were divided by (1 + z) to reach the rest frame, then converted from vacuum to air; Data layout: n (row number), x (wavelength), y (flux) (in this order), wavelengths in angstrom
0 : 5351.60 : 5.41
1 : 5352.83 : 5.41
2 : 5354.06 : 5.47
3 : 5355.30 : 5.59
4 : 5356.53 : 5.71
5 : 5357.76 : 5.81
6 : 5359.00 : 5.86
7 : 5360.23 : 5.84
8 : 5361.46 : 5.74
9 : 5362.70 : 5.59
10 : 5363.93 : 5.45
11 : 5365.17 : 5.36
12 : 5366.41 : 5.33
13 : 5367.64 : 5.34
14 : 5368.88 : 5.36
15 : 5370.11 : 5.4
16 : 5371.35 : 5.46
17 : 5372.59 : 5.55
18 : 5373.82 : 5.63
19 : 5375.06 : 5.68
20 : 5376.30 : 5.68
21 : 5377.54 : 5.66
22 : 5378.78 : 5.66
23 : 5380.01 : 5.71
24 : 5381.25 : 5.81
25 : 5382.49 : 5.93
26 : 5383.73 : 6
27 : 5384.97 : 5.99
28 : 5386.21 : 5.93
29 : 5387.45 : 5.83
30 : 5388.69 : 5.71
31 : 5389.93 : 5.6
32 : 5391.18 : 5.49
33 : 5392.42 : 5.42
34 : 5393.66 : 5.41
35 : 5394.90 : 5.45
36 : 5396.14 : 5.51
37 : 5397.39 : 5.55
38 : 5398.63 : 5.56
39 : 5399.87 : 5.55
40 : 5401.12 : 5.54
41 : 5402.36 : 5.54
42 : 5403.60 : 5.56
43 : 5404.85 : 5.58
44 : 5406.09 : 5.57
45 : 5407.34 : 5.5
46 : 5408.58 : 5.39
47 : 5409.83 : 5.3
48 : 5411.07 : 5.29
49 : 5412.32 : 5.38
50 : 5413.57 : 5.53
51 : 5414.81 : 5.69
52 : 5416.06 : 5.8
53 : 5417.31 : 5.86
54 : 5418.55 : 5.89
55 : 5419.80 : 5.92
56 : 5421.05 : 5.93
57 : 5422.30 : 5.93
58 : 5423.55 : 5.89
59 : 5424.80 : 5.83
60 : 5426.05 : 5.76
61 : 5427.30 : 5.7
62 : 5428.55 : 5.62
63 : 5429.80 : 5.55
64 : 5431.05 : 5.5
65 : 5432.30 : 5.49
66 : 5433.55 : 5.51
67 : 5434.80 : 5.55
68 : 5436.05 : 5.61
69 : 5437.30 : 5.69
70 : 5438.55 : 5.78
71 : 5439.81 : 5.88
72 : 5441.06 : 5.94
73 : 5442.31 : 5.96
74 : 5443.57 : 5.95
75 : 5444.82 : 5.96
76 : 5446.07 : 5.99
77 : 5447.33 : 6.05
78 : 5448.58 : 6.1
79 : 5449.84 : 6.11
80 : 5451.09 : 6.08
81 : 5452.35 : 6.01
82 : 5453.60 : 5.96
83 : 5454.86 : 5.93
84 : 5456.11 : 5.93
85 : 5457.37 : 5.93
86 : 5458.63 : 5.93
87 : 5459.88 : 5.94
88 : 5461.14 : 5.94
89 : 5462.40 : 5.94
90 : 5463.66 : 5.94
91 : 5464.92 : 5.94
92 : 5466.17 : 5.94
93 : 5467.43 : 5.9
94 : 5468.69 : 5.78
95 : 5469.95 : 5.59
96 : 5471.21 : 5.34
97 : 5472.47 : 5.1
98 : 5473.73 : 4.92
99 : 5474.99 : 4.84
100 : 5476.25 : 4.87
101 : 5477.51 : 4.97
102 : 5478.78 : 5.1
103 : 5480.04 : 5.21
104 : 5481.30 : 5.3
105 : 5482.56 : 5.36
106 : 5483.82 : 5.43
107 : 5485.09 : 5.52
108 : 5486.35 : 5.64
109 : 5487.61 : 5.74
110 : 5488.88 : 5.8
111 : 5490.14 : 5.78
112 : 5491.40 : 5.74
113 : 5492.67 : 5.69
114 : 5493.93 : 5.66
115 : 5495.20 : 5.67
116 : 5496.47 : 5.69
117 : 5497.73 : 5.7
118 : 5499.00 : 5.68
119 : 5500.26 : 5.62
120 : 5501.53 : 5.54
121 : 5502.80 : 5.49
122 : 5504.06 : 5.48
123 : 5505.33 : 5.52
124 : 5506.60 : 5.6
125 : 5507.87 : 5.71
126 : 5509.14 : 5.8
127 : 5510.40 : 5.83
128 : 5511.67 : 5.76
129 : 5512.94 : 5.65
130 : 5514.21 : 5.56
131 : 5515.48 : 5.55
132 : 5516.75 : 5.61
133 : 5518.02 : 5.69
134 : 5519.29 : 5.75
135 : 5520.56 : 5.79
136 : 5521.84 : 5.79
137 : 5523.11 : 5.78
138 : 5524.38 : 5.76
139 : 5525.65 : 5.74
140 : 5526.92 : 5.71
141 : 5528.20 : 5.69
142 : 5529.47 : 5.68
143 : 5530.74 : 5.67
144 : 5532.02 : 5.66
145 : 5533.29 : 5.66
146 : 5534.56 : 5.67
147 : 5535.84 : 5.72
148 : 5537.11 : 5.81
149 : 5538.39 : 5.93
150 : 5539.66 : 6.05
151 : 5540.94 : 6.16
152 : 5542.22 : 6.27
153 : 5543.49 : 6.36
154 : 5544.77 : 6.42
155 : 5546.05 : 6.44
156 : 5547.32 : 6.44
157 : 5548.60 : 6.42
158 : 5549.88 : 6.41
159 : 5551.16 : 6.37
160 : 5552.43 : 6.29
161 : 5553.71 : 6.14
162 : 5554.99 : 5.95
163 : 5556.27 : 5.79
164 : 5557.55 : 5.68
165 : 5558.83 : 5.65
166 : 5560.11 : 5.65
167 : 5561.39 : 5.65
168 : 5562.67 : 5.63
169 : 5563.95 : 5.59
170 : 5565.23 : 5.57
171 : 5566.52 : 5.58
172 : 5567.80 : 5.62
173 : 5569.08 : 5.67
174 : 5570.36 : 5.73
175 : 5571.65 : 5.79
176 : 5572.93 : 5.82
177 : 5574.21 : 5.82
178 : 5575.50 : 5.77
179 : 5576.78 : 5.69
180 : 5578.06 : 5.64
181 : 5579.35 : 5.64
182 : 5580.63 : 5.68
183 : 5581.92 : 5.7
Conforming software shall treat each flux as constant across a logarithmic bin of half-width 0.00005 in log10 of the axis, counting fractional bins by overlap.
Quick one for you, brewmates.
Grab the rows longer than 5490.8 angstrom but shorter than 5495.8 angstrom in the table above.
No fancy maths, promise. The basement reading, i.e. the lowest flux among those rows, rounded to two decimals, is 5.66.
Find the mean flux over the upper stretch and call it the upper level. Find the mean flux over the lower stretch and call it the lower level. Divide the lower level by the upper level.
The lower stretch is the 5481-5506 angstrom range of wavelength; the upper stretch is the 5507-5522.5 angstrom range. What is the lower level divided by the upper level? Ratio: 0.98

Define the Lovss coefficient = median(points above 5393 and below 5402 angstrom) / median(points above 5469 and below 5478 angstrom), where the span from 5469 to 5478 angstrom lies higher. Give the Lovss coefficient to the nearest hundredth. 1.11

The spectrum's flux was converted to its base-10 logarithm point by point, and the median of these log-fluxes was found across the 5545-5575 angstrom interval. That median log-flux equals 0.763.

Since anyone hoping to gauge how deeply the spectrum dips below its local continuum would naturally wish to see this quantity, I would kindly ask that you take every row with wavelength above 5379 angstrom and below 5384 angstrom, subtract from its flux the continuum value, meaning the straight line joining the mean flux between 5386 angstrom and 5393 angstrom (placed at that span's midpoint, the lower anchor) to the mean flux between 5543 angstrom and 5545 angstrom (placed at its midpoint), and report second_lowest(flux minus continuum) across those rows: 0.2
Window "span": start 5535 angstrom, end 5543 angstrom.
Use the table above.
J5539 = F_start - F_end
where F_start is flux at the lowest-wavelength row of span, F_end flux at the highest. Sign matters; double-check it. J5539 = -0.55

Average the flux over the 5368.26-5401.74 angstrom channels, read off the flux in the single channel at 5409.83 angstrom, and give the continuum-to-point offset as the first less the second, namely 0.33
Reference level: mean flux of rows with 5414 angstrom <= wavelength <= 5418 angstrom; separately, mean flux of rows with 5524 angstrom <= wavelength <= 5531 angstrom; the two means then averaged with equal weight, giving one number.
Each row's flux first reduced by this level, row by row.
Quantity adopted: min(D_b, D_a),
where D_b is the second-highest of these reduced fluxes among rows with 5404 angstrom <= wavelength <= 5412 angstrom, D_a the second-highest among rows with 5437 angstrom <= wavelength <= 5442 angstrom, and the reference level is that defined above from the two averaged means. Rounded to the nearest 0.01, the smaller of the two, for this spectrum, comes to -0.18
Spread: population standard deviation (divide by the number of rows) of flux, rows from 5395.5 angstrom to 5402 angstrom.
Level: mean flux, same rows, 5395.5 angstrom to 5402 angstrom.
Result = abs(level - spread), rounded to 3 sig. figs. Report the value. 5.52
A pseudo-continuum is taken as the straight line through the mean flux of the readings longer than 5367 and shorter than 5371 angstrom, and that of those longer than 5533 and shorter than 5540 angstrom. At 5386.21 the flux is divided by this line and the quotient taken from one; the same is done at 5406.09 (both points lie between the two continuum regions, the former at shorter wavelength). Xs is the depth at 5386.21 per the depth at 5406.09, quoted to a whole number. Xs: 5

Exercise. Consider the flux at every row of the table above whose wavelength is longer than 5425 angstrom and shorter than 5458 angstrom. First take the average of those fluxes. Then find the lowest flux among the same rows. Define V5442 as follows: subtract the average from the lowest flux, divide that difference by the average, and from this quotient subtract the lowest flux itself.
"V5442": -5.55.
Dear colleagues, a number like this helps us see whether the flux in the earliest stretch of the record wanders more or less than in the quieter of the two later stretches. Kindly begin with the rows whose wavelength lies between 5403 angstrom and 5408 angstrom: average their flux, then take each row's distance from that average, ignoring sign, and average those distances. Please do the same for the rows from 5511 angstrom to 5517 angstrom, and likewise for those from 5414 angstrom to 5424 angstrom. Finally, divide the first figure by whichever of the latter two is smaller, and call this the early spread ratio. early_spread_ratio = 0.44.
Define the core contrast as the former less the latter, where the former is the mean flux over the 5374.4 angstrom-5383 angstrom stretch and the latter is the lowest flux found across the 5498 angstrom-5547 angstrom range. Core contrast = 0.25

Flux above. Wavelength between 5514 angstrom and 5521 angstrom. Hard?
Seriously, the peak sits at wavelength 5520.56 angstrom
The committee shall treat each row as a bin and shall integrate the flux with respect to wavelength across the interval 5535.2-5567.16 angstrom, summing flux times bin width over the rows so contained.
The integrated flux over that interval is 192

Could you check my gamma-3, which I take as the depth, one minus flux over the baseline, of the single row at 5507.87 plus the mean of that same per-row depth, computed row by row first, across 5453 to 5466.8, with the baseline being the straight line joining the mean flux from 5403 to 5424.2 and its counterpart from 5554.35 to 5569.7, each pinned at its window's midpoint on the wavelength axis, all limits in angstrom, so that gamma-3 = -0.059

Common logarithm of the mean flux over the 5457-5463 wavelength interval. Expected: 0.773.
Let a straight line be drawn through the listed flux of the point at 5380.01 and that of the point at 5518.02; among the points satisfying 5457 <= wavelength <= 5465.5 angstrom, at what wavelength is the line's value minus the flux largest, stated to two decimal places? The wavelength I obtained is 5457.37 angstrom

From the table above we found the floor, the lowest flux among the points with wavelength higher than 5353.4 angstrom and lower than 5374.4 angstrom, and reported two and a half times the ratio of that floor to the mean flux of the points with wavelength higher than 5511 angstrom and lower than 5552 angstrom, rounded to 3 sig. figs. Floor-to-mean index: 2.26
